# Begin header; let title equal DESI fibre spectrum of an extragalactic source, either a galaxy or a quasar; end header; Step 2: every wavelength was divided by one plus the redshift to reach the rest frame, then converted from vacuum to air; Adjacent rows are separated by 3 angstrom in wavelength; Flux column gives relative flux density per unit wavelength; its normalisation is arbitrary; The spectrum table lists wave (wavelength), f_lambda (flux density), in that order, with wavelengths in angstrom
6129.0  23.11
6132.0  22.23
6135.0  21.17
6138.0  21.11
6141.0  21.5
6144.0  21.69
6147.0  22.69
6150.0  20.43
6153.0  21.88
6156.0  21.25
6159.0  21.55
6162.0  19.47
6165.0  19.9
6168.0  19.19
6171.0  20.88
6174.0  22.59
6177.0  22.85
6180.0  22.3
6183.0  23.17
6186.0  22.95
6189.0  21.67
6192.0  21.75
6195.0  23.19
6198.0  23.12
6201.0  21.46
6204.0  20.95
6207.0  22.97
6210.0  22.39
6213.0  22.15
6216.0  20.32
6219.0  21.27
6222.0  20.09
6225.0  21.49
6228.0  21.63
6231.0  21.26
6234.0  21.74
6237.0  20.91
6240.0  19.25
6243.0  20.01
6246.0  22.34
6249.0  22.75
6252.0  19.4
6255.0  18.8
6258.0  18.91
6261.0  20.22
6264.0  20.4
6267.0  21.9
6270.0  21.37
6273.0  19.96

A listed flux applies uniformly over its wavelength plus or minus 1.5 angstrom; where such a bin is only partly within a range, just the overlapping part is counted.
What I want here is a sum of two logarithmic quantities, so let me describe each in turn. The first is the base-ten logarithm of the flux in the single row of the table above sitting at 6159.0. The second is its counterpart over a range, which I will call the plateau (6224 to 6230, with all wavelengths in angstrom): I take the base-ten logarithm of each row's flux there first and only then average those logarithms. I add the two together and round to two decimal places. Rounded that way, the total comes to 2.67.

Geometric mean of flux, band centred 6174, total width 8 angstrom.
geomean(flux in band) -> 22.1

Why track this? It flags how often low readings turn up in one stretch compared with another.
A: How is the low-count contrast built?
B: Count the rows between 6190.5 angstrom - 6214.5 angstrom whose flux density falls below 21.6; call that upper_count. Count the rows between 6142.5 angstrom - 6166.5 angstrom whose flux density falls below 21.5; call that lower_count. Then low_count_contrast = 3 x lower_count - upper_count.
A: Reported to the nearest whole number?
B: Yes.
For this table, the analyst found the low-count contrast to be 10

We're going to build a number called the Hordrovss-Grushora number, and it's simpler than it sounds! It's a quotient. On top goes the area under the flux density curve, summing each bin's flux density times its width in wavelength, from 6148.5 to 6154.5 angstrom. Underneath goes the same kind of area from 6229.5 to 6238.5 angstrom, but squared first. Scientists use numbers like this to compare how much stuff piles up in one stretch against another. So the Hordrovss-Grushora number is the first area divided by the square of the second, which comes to 0.0035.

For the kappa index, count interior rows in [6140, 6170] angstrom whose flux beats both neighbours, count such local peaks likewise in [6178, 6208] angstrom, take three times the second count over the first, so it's 1.5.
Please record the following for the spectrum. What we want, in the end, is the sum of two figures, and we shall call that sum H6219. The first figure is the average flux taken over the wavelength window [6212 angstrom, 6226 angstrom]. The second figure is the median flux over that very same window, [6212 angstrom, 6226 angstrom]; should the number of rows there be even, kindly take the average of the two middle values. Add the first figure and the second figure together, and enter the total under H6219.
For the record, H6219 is 42.3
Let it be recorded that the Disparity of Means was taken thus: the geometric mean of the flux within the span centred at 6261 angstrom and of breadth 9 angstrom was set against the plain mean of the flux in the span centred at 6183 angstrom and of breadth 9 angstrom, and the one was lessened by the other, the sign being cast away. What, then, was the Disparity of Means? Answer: 3.0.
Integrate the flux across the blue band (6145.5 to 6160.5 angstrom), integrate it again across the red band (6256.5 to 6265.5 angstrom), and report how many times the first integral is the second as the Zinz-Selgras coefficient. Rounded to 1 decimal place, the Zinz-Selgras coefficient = 1.8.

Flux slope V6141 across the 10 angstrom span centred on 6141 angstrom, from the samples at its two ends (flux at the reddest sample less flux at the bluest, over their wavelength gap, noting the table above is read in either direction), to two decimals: 0.10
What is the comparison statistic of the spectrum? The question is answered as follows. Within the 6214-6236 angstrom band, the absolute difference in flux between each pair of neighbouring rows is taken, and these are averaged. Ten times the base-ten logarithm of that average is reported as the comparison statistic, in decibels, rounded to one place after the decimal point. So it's -1.2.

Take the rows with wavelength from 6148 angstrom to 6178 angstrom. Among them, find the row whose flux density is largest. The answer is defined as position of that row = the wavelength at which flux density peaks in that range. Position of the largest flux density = 6177.0 angstrom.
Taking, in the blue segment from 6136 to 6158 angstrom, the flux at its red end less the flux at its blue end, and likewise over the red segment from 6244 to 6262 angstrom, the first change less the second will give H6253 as 2.3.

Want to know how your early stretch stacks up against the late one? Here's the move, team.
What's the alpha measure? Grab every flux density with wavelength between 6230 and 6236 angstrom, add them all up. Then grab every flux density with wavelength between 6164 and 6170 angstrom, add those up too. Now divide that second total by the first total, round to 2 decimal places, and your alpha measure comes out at 0.91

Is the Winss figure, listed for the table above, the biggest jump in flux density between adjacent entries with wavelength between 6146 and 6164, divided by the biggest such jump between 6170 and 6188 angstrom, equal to 1.32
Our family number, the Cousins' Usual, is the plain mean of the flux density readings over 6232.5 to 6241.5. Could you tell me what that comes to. 20.6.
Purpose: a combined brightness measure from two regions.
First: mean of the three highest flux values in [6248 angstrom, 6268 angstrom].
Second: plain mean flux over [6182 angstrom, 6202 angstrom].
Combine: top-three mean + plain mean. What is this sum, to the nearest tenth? 44.2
